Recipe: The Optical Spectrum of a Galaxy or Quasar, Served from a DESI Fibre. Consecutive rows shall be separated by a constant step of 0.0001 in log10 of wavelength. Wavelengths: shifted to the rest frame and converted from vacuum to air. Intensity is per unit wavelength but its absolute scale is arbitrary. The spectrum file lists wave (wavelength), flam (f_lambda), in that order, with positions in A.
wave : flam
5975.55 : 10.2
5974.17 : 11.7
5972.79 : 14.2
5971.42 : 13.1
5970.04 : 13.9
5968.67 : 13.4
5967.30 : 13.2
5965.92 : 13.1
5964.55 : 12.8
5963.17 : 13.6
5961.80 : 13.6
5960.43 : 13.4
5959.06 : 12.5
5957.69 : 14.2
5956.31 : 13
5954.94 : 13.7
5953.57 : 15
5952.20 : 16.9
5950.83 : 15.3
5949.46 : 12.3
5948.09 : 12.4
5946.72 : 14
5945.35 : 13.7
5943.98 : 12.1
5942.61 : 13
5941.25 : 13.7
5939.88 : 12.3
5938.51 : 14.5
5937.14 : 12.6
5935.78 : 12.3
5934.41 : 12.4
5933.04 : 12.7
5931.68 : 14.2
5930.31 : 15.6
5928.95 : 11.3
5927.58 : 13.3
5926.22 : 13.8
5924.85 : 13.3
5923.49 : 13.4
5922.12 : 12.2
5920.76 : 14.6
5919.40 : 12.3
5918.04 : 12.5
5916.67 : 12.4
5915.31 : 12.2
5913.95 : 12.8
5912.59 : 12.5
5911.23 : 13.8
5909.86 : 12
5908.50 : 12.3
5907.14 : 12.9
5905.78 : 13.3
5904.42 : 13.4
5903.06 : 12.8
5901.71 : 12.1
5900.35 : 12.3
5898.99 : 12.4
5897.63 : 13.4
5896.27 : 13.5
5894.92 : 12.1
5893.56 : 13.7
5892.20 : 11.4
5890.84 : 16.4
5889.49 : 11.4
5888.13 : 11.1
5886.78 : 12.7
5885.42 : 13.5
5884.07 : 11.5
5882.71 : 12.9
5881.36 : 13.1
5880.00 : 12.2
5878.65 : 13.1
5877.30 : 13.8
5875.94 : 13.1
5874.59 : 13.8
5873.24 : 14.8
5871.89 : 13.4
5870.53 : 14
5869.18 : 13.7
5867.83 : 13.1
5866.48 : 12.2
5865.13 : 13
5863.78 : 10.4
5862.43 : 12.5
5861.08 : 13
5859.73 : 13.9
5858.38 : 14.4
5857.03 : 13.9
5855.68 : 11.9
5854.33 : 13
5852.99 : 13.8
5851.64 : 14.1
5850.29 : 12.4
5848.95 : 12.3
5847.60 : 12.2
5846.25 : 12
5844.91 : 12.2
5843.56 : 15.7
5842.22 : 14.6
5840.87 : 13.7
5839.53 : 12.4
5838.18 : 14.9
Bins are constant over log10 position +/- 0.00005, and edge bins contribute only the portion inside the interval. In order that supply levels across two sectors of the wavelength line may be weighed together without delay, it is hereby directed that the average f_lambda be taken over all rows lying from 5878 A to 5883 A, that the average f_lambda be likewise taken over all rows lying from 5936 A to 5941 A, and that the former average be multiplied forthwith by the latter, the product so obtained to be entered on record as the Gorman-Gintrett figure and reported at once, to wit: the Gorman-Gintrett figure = 168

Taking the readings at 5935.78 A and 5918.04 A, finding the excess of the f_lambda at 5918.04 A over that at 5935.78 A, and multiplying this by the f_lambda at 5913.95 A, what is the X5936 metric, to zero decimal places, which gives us 3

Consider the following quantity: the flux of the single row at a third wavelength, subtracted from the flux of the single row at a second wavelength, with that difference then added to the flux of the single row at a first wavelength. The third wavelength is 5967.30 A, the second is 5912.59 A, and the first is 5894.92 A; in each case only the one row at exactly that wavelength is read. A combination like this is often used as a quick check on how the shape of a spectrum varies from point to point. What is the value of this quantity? 11.4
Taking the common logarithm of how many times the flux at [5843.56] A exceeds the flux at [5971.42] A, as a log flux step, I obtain 0.079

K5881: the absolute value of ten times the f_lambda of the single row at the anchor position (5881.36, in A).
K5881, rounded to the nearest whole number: 131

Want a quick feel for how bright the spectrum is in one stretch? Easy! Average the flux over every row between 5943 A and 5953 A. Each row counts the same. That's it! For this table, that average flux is 13.8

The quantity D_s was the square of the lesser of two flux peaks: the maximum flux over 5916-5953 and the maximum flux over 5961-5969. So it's 185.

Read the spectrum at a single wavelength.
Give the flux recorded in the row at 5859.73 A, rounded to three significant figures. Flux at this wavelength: 13.9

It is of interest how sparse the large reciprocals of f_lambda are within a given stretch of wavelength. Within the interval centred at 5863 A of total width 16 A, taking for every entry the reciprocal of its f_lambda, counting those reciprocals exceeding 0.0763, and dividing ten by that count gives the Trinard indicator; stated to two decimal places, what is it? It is 1.43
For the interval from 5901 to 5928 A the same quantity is 0.83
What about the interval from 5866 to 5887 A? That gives 1.11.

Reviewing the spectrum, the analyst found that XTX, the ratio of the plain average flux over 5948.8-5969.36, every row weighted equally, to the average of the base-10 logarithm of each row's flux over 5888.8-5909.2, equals 12.4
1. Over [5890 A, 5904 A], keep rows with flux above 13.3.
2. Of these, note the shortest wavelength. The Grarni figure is 5890.84 A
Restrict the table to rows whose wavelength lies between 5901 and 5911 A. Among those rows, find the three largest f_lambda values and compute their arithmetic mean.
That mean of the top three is 13.2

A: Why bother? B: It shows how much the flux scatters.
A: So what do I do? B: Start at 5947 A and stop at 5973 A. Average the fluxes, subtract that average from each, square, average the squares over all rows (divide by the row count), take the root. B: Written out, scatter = 1.09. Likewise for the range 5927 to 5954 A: 1.39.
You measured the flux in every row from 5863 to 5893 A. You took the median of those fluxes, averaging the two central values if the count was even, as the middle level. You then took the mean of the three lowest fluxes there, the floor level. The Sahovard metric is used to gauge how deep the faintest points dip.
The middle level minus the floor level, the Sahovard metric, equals 2.1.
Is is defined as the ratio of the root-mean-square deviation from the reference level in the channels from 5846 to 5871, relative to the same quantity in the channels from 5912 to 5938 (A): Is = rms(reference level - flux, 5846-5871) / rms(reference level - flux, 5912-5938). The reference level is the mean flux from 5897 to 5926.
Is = 1.0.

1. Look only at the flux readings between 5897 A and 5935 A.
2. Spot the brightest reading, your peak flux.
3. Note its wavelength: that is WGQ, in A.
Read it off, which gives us 5930.31 A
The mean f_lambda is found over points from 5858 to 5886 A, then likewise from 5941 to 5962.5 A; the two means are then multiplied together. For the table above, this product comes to 179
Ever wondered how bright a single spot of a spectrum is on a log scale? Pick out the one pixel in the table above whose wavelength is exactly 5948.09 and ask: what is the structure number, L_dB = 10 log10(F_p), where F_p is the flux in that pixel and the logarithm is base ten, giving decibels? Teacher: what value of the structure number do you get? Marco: 10.9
